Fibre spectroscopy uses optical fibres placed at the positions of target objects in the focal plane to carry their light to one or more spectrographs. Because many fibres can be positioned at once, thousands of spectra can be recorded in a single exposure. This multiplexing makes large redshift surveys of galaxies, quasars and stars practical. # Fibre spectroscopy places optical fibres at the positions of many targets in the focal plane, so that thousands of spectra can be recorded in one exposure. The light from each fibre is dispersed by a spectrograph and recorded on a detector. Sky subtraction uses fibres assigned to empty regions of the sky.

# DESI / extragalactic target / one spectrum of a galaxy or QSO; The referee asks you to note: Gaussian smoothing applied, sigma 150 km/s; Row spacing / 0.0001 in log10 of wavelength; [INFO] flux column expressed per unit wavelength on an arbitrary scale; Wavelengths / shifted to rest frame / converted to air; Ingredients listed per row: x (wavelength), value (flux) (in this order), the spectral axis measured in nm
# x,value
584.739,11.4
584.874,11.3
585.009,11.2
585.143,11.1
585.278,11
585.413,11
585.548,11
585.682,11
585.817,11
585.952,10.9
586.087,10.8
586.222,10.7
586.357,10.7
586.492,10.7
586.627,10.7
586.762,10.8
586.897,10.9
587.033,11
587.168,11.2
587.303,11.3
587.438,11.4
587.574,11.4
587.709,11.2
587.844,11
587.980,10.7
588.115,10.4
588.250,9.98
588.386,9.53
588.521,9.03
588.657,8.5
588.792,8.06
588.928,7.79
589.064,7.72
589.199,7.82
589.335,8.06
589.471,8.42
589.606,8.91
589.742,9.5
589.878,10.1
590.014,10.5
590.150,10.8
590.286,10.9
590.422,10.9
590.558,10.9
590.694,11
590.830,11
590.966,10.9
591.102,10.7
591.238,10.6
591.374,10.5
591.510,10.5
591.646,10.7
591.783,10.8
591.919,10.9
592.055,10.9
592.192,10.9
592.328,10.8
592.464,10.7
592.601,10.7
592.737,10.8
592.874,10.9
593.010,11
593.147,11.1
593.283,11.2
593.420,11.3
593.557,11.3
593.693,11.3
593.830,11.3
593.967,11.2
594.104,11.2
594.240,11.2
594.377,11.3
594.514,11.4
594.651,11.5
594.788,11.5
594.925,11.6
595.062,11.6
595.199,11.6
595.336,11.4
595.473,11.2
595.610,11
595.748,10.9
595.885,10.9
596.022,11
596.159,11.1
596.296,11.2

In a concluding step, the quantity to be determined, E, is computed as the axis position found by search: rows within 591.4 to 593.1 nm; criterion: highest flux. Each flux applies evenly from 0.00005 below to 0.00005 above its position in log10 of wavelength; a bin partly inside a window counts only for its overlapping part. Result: 593.010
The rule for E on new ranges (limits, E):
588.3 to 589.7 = 588.386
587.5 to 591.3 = 587.574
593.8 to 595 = 594.925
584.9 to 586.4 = 585.009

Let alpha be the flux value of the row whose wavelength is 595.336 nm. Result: 11.4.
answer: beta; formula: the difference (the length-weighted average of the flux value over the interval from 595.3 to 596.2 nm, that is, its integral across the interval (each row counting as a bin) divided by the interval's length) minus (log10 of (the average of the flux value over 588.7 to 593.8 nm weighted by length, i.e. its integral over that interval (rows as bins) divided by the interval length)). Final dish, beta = 10.0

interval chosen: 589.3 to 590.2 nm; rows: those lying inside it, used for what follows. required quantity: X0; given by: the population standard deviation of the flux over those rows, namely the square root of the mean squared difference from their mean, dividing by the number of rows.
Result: 0.97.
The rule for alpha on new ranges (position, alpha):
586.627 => 10.7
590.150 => 10.8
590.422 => 10.9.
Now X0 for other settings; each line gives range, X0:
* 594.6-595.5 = 0.14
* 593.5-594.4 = 0.05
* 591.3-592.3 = 0.17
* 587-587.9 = 0.16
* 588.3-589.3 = 0.65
